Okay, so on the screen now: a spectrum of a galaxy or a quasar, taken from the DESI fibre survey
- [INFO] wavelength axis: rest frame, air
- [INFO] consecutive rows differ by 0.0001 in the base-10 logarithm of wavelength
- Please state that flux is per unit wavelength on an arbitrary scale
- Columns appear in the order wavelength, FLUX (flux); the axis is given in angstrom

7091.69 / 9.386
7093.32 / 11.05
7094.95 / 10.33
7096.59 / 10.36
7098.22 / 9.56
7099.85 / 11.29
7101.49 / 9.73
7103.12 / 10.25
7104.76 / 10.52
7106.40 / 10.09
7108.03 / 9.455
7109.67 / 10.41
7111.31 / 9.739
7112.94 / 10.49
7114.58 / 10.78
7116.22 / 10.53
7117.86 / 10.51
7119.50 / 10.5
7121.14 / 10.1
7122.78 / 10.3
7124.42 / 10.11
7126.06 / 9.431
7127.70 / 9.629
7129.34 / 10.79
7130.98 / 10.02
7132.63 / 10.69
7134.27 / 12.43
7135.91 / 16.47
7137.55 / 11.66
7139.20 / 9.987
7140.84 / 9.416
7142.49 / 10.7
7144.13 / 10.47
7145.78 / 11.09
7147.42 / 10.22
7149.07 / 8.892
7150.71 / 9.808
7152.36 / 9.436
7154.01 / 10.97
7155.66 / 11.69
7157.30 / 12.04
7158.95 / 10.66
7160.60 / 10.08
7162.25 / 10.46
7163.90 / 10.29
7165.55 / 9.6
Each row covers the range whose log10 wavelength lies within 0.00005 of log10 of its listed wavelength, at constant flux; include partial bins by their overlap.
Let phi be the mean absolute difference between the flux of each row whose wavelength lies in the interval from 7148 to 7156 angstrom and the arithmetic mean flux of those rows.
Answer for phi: 0.9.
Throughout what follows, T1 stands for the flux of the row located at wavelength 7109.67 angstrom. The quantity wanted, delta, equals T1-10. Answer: 0.4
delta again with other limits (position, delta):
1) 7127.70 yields -0.4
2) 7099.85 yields 1.3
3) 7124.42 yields 0.1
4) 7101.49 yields -0.3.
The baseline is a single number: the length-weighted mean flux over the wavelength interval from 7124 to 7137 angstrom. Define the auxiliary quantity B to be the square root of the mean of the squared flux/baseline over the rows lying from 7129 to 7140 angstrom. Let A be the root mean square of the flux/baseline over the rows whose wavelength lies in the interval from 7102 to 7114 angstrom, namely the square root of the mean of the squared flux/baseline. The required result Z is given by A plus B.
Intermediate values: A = 0.90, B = 1.06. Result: 1.96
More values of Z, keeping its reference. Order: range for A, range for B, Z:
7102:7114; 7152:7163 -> 1.86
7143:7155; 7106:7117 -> 1.81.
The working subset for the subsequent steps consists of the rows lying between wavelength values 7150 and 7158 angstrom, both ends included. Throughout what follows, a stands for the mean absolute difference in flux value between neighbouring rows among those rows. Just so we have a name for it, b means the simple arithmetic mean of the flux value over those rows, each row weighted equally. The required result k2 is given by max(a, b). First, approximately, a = 0.74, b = 10.8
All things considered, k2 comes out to 10.8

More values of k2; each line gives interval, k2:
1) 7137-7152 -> 10.2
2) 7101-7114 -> 10.1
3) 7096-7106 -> 10.3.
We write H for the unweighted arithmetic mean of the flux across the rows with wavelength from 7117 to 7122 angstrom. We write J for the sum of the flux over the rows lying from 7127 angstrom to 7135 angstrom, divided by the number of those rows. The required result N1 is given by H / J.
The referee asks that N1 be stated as 0.97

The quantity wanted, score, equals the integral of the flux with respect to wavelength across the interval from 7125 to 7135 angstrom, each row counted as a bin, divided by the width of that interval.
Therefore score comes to 10.47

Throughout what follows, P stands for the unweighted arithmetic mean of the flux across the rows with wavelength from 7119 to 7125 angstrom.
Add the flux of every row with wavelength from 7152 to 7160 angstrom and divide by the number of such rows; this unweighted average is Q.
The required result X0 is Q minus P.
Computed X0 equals 1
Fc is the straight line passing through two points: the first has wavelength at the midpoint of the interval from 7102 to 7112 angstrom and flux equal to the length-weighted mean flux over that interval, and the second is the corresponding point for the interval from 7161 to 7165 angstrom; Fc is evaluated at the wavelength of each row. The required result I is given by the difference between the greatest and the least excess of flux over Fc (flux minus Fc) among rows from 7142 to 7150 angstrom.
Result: 2.21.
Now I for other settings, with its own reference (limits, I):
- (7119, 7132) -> 1.35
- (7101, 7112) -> 1.08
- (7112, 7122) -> 0.71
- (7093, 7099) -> 1.51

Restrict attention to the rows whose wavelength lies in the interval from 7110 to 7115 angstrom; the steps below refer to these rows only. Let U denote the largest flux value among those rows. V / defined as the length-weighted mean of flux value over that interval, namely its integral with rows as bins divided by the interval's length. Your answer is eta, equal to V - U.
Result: -0.5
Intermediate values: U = 10.78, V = 10.3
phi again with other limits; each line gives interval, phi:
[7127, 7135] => 0.7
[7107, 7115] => 0.5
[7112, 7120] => 0.1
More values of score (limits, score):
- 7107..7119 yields 10.28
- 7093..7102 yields 10.37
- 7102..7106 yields 10.30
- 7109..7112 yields 10.06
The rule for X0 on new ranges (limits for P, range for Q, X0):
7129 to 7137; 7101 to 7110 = -2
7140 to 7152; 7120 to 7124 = 0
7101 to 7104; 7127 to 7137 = 2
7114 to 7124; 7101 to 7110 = 0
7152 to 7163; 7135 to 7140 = 2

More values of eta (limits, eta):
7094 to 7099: -0.2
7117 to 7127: -0.4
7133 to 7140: -3.9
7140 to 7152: -1.0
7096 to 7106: -1.0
